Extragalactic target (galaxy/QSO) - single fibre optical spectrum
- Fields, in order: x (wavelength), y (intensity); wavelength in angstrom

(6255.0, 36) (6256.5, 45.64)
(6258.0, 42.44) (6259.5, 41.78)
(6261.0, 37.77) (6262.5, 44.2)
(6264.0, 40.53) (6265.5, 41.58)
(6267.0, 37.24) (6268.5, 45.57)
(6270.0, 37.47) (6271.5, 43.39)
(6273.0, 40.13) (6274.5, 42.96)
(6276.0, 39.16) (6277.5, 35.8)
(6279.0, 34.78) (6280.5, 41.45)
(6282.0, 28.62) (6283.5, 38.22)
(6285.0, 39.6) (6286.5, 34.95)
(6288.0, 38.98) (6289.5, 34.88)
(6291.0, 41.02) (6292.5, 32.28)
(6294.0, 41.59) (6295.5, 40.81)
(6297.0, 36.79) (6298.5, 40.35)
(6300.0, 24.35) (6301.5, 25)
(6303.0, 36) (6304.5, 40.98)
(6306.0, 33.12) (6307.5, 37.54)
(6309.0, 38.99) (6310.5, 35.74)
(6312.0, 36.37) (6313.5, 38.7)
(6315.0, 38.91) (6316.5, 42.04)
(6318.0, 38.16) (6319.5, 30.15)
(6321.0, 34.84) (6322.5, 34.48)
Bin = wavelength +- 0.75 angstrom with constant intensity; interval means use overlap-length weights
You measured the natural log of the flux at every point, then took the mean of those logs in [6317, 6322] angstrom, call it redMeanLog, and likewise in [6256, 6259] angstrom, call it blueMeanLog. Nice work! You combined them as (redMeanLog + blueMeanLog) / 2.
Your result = 3.66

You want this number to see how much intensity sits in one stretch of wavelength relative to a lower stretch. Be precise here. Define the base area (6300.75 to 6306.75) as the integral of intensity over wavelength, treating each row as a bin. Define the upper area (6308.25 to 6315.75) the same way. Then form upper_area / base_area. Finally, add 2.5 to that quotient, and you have 3.9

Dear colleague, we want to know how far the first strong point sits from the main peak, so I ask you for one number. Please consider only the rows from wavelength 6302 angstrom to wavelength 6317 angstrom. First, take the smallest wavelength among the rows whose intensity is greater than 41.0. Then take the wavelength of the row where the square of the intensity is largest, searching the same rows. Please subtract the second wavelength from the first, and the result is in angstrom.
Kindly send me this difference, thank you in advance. 0 angstrom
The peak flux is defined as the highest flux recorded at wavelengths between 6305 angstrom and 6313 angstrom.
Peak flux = 38.99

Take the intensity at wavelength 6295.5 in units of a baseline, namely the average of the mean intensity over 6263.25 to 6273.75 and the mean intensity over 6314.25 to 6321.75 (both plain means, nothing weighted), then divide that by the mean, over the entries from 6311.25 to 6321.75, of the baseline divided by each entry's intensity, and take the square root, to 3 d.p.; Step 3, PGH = 0.996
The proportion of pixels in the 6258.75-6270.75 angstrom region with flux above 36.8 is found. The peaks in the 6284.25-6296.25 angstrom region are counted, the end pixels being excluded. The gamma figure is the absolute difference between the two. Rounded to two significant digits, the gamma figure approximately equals 2.0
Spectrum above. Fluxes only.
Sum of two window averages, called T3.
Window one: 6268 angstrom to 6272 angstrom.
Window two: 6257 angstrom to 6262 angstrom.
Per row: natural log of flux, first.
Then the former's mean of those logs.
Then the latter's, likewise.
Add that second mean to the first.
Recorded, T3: 7.44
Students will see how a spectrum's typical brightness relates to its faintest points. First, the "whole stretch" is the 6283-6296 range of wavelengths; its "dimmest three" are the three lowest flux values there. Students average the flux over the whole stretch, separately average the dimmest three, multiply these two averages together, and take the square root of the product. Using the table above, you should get 36.0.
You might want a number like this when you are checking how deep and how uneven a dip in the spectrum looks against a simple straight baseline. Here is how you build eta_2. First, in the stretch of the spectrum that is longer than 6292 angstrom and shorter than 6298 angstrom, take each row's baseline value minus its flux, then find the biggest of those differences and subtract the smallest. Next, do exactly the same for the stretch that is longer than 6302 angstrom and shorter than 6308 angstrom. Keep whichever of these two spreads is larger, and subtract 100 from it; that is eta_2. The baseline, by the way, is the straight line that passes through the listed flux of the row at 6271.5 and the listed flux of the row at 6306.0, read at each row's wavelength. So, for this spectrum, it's -90.2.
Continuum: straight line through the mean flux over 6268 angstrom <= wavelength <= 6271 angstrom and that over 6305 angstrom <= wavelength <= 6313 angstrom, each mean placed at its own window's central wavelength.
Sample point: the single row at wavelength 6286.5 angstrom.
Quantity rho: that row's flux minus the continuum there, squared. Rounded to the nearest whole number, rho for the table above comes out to 19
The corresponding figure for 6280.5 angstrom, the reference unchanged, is 2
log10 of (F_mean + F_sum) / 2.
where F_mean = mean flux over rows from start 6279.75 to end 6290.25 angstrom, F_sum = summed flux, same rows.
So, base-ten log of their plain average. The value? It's 2.17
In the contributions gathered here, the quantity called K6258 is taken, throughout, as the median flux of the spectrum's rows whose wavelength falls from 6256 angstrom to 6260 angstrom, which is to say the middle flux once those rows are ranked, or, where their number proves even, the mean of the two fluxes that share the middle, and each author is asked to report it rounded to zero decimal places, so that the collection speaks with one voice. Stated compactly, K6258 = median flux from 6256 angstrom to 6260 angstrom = 42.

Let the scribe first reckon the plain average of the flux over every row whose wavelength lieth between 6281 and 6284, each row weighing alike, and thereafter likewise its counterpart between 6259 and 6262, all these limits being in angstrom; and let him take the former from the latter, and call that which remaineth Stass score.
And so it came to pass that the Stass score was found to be 6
